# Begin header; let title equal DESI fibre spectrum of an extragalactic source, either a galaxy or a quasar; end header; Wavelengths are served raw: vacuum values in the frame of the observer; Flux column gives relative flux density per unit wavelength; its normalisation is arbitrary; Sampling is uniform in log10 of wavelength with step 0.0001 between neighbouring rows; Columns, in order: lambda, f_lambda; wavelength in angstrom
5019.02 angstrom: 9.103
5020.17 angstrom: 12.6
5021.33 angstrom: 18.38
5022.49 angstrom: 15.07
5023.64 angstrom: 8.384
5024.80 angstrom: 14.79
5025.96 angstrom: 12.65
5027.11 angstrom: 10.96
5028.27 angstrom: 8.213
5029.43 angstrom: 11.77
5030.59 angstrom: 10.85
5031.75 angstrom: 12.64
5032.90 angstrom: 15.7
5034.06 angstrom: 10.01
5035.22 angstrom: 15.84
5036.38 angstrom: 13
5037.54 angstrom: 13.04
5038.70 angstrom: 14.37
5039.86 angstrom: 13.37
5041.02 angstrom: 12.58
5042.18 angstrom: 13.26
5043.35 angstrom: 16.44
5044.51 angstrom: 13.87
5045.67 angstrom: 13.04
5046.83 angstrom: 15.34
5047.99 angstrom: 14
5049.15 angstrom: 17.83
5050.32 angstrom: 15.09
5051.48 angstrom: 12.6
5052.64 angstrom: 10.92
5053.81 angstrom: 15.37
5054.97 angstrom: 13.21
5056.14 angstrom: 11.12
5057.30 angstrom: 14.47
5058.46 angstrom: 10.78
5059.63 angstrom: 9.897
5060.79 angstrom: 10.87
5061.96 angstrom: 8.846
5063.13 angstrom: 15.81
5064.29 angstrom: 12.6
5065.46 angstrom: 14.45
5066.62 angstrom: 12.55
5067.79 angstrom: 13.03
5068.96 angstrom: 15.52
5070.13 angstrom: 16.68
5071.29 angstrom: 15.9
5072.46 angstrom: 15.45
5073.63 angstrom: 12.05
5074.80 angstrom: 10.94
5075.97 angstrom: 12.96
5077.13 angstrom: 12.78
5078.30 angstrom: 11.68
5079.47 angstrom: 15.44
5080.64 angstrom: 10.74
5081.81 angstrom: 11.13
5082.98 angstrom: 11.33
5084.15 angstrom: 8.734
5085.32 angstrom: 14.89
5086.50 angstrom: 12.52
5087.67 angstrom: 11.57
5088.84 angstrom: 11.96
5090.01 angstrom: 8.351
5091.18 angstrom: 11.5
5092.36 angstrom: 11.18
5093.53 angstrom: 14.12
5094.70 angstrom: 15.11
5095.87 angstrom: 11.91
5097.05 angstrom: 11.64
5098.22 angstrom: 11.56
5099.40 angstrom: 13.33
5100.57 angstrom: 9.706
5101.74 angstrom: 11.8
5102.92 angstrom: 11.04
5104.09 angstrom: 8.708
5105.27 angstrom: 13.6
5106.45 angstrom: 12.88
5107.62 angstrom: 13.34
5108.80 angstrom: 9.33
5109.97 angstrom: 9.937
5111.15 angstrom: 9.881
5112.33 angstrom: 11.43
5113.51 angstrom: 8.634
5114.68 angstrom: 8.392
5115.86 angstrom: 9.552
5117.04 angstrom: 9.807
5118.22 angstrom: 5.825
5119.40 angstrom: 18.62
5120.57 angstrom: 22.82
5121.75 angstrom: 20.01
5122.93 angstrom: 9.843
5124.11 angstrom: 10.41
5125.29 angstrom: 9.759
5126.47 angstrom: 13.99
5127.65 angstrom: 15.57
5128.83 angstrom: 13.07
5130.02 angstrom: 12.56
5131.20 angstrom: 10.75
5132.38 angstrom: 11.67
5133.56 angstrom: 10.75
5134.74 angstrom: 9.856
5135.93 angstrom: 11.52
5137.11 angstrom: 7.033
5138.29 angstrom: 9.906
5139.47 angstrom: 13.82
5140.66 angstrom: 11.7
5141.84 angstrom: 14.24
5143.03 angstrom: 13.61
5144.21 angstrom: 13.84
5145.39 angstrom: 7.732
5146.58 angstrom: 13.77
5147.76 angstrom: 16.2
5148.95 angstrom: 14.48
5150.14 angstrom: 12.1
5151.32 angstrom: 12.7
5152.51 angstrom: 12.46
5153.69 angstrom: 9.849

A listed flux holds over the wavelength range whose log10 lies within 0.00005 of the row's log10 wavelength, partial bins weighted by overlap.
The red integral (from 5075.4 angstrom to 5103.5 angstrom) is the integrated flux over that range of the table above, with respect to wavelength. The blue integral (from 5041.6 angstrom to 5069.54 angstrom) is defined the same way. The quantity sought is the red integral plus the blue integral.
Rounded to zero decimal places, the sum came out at 710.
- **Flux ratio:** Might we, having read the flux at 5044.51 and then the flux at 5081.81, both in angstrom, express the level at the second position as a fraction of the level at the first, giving 0.80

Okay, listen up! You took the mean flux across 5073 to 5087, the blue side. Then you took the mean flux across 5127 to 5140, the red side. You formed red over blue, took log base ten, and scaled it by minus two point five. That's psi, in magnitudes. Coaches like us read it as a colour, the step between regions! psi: 0.06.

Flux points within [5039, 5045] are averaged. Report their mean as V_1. 13.9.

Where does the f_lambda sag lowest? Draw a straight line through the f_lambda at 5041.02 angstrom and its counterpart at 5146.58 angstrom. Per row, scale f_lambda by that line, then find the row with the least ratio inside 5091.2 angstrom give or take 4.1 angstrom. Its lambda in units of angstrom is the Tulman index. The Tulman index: 5090.01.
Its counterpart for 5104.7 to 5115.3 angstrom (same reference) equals 5114.68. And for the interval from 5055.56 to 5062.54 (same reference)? 5061.96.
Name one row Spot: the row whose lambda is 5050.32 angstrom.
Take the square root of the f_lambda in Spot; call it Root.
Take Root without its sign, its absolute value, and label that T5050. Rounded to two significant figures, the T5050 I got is 3.9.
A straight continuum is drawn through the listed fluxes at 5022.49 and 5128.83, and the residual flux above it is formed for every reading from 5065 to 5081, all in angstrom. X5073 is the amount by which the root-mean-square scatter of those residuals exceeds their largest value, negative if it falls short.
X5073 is -1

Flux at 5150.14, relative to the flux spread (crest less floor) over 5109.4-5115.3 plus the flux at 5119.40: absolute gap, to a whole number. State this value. 10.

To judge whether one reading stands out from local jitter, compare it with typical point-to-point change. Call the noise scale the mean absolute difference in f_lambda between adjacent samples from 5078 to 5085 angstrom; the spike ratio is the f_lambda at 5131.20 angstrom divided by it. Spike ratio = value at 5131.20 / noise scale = 4.62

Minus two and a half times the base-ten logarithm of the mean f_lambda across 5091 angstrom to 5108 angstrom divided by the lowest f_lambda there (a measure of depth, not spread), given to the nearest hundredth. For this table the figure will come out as -0.36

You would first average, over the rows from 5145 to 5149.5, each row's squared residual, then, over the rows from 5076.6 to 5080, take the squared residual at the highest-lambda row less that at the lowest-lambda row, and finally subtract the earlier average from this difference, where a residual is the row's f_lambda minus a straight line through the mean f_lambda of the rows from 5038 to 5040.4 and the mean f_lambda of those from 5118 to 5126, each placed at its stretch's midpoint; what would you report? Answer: -10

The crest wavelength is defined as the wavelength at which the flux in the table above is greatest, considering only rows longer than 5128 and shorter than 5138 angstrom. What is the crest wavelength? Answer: 5128.83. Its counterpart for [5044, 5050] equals 5049.15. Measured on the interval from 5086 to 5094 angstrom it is 5093.53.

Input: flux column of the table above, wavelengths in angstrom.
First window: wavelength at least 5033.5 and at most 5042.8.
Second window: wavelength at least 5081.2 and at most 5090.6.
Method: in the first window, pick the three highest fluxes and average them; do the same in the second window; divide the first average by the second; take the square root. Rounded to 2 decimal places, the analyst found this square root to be 1.05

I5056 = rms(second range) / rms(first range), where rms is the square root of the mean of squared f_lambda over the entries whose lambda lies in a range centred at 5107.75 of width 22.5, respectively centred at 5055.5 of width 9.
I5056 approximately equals 0.86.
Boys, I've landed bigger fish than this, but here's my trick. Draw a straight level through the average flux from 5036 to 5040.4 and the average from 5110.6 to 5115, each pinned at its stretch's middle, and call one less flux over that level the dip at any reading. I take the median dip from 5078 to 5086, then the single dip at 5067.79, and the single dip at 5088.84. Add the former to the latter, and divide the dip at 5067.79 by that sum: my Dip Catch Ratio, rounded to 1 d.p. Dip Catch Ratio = 0.8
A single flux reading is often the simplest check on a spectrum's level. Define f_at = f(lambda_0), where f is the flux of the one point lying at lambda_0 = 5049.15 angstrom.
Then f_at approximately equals 17.83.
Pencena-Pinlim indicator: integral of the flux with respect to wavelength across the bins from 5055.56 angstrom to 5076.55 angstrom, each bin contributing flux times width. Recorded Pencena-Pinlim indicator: 273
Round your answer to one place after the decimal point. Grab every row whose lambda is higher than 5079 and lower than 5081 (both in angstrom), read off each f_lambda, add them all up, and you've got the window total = 26.2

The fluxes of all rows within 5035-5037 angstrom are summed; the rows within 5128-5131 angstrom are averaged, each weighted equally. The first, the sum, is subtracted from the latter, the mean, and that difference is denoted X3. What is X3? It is -16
